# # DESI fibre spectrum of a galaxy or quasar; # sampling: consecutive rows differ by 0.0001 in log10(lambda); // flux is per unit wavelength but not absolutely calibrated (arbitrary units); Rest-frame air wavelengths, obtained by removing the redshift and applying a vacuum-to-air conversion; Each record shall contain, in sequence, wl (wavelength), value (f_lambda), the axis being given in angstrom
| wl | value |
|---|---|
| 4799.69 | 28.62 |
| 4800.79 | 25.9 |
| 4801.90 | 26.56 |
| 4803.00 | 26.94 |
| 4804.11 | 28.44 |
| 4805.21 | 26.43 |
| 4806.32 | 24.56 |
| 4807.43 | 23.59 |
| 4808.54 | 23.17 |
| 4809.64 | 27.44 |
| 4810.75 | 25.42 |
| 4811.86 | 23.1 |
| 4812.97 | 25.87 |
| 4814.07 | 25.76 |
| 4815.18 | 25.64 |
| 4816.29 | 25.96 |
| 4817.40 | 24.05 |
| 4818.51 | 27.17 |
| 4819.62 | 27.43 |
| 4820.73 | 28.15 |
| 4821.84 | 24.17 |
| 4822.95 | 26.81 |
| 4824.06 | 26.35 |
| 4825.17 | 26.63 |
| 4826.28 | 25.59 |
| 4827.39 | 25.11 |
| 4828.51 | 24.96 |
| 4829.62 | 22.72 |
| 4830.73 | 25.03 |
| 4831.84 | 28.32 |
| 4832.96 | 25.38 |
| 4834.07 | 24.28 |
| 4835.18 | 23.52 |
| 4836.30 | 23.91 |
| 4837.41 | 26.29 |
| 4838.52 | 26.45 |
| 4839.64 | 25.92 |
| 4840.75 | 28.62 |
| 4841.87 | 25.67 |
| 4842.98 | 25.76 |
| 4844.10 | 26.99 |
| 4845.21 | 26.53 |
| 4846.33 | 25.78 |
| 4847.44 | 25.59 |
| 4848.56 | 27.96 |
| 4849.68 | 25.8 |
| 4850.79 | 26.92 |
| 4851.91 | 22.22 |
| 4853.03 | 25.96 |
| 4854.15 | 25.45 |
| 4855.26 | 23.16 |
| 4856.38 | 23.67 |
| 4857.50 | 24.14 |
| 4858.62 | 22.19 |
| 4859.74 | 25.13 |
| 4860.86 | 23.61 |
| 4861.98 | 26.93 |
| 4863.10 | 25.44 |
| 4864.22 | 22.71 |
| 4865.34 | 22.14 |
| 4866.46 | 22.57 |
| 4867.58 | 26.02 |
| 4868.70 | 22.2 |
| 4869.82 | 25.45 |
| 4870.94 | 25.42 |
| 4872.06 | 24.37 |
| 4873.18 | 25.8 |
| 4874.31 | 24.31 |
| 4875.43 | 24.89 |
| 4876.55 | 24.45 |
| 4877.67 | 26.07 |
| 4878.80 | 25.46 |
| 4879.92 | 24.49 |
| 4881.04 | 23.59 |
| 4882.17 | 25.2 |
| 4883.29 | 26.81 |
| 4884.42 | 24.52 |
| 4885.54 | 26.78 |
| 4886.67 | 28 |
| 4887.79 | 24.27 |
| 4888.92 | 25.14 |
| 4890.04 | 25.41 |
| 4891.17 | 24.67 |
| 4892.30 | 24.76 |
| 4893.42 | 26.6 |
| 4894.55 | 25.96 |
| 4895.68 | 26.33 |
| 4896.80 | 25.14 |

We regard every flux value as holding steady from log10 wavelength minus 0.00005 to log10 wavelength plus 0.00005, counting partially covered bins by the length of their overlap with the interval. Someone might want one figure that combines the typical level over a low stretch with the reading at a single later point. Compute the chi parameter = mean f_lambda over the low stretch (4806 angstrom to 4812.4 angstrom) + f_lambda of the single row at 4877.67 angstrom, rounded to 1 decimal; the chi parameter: 50.6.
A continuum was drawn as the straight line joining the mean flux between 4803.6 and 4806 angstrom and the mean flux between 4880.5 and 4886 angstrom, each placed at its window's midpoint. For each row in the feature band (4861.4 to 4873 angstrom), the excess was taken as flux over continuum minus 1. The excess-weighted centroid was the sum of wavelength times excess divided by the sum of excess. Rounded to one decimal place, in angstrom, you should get 4867.1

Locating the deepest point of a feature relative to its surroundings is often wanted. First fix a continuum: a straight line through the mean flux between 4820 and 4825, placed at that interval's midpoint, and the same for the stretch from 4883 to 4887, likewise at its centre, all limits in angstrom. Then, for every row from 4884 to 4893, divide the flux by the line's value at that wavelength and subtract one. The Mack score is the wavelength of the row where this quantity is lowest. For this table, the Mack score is 4887.79 angstrom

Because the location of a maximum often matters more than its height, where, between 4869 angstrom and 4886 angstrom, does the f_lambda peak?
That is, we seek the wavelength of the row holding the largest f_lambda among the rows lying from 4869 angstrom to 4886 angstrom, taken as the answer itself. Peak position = 4883.29 angstrom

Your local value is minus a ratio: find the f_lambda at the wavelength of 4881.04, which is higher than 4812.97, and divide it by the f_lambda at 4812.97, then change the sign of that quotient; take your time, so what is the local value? -0.91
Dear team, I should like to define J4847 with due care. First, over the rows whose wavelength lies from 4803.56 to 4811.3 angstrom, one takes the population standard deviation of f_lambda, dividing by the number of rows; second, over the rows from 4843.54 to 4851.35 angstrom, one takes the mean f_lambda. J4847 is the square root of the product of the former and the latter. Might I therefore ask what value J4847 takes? 6.9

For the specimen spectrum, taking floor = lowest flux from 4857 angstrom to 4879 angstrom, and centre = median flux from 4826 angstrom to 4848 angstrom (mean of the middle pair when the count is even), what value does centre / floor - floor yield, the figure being -21.0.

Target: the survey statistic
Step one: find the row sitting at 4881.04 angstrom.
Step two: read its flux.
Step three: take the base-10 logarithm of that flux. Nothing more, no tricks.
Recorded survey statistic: 1.37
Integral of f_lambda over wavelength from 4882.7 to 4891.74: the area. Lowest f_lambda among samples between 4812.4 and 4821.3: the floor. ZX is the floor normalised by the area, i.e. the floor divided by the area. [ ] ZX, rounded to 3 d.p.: 0.104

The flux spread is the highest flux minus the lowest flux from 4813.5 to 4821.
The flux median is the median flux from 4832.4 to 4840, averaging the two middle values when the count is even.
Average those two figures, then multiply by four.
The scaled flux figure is 59.0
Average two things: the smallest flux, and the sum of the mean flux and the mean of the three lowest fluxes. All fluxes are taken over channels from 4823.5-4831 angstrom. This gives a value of 36.1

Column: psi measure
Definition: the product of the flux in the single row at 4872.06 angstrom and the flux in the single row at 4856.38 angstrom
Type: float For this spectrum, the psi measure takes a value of 577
